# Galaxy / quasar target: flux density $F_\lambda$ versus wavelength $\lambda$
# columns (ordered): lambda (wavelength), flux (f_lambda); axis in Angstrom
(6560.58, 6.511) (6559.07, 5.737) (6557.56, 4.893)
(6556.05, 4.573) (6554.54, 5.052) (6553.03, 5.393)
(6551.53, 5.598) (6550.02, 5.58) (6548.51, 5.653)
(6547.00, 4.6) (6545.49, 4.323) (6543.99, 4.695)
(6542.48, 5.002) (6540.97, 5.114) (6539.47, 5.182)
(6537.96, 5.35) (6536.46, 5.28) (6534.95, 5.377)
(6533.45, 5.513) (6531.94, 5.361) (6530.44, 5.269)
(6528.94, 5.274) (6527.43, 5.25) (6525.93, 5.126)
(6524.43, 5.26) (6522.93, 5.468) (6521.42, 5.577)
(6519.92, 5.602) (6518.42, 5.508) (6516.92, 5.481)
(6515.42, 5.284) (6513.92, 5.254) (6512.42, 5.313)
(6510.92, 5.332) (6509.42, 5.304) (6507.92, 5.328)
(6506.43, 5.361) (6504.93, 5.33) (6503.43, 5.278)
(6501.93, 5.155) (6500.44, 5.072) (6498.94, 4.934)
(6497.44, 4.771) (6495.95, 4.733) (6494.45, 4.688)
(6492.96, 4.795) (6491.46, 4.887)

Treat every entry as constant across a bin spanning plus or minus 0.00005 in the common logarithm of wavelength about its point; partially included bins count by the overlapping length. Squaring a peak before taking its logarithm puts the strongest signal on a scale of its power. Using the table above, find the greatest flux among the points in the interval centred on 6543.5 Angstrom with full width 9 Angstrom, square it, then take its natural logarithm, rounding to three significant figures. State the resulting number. 3.29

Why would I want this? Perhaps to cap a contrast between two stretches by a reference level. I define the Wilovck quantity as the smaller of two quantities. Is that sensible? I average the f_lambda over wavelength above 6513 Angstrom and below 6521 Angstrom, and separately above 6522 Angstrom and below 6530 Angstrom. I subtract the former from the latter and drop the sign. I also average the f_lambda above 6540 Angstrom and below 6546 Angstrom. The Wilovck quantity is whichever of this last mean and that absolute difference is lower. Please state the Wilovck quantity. 0.15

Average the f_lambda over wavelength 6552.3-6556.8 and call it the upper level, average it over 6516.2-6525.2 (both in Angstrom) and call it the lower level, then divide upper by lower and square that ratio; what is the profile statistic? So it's 0.83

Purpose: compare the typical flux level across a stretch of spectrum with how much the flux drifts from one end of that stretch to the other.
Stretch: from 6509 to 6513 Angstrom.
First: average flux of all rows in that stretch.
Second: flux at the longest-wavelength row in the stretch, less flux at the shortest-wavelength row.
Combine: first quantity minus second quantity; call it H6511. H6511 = 5.31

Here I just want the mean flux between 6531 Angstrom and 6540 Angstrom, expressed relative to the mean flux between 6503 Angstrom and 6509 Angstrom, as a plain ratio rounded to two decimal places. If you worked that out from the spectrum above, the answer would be 1.00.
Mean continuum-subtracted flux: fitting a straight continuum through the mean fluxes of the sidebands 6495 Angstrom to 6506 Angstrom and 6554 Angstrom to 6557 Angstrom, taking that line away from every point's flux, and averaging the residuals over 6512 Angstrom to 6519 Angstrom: 0.39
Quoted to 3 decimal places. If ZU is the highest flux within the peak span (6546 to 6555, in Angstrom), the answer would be 5.653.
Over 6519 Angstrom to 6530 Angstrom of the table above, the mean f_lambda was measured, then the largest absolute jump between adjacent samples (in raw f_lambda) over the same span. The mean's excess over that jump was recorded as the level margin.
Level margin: 5.16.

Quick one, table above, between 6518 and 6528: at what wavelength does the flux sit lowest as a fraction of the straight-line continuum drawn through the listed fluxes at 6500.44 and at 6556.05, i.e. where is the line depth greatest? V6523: 6525.93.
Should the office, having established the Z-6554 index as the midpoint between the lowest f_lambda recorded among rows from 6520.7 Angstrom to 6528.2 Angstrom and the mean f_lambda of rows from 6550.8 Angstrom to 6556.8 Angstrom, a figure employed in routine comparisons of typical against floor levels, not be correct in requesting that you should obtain 5.14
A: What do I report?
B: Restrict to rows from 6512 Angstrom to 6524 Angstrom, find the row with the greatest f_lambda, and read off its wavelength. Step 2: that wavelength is 6519.92 Angstrom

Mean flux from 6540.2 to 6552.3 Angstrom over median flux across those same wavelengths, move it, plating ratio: 1.00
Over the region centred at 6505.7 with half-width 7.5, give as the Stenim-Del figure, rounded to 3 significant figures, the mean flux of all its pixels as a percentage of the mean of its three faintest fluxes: 104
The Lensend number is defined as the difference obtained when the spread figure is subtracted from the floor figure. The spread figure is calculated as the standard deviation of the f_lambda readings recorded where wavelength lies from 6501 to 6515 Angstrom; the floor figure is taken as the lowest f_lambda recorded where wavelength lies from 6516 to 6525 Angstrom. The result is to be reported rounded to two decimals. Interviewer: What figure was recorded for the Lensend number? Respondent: 5.20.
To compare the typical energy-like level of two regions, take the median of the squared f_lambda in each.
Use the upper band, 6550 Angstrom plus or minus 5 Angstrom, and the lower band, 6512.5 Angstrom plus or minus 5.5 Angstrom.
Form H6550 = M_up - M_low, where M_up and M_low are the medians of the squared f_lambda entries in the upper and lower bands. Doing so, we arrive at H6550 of 0.9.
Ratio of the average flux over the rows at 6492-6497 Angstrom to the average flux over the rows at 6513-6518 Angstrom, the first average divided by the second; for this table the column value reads 0.89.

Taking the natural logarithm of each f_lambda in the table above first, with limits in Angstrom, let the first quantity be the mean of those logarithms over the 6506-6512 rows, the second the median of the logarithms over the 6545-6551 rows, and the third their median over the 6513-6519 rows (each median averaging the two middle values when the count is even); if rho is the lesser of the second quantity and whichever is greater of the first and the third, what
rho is 1.62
